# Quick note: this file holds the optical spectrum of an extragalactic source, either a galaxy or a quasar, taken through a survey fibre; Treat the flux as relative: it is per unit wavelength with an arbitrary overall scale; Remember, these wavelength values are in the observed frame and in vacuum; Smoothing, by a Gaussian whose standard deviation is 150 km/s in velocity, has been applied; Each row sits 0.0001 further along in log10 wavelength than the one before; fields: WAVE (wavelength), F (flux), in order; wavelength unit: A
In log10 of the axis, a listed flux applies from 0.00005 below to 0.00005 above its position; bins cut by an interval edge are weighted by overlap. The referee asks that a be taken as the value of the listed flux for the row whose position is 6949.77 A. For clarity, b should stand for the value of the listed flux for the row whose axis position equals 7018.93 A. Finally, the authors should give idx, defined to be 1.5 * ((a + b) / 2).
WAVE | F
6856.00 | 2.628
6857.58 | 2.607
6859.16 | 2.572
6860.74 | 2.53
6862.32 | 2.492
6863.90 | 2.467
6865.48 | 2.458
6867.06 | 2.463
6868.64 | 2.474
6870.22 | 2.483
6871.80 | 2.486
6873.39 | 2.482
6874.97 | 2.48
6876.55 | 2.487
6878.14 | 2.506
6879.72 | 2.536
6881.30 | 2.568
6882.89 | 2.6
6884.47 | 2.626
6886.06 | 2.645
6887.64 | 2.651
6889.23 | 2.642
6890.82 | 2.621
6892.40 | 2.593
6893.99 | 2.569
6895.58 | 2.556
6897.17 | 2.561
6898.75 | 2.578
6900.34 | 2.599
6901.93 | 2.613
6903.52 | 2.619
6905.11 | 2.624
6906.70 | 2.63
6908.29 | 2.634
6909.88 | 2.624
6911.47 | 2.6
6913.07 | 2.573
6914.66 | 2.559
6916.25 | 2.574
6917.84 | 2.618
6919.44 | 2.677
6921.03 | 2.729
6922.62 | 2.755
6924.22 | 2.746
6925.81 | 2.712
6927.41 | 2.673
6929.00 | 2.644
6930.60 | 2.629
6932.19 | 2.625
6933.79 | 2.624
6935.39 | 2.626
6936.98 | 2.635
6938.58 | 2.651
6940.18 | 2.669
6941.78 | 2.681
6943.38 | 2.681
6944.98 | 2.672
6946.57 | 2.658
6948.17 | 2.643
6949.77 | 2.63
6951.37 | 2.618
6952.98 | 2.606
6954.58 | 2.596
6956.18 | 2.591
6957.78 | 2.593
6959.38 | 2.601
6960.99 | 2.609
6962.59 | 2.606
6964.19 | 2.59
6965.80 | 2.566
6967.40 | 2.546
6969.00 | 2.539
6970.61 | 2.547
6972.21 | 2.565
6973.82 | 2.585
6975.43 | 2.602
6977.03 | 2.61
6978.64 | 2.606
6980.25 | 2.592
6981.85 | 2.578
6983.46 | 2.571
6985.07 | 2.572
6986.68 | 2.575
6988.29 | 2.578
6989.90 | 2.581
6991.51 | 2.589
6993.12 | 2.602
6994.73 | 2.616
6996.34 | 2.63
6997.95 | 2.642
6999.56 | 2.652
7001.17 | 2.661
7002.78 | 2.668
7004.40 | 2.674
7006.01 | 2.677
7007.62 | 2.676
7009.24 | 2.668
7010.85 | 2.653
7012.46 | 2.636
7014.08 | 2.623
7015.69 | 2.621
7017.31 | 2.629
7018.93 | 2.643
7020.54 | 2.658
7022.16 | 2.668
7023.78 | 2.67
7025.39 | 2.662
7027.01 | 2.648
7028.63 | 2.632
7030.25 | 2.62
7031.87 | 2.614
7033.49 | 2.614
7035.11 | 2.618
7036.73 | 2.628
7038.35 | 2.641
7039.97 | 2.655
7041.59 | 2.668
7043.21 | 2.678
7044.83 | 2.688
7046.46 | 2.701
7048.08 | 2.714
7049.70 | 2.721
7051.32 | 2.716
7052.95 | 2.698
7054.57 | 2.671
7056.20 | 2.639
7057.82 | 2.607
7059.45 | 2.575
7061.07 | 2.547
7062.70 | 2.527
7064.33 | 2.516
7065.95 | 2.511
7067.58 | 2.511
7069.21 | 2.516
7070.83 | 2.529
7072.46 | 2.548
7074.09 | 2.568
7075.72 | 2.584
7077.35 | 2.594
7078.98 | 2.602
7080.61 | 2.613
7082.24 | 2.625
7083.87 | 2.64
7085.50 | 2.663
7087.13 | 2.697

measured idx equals 3.95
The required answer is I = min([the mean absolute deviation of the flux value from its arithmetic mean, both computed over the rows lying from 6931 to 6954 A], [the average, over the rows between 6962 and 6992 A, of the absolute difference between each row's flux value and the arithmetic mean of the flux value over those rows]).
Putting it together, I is 0.016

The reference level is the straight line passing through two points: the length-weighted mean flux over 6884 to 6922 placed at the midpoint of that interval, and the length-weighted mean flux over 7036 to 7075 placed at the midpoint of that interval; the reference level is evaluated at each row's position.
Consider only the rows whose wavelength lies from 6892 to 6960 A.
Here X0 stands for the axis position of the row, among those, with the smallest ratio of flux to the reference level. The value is 6895.58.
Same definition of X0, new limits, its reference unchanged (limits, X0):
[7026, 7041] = 7033.49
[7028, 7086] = 7067.58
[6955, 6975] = 6969.00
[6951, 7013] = 6969.00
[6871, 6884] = 6874.97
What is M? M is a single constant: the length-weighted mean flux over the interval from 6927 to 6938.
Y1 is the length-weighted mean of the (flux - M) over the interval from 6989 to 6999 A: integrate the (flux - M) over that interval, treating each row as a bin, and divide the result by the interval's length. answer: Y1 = -0.026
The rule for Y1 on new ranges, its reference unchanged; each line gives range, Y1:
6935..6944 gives 0.021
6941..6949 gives 0.030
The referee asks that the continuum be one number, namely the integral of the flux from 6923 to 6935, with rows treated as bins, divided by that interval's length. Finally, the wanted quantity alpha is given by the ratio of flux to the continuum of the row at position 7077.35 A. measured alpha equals 0.97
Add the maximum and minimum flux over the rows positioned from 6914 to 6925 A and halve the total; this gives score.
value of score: 2.66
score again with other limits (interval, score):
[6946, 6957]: 2.62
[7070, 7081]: 2.57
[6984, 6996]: 2.59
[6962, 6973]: 2.57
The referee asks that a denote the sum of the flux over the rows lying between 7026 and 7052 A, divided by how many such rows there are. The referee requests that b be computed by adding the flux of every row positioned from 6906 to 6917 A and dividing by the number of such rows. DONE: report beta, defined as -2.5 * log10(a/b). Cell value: -0.025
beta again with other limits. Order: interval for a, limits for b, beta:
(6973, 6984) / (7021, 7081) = 0.011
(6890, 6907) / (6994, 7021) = 0.022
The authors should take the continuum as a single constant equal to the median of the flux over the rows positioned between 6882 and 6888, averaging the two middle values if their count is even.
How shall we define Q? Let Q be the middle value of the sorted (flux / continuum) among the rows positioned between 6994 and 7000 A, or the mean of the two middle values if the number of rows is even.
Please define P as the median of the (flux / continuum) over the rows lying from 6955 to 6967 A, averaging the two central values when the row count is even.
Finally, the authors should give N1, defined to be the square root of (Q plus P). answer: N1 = 1.41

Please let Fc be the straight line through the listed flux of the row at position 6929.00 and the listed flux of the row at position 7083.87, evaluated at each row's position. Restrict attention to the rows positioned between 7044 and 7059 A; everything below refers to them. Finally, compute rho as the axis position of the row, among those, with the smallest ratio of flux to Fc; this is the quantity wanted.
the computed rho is 7057.82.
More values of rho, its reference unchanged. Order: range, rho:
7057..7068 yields 7065.95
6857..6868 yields 6865.48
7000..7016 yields 7015.69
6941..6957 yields 6956.18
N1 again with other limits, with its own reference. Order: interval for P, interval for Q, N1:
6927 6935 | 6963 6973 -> 1.40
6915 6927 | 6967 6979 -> 1.42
